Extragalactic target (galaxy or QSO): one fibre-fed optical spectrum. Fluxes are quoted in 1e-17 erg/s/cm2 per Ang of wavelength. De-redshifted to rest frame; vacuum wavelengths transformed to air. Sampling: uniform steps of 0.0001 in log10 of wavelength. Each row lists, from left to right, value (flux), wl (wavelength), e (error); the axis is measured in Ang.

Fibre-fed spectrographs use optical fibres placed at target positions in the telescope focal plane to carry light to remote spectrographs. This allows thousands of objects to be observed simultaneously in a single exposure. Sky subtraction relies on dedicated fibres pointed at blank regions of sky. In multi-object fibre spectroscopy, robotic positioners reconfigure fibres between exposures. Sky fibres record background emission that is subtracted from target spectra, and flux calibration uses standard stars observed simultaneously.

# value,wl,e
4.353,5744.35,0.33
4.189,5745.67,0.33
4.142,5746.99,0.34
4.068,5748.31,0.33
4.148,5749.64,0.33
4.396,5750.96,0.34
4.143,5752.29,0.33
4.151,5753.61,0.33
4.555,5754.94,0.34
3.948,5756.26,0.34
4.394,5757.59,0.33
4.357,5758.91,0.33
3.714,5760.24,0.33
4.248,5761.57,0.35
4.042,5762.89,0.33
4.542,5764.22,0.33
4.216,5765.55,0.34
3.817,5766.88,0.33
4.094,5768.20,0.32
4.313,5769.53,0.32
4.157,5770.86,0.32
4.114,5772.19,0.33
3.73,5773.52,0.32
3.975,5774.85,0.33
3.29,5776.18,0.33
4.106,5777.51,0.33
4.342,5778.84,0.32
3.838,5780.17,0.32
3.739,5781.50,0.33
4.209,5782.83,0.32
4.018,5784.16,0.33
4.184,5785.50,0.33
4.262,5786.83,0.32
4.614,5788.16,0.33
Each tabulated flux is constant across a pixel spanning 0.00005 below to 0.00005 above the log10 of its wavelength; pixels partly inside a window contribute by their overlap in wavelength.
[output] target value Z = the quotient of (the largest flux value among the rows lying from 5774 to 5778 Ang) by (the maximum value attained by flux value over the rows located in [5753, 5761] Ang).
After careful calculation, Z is 0.90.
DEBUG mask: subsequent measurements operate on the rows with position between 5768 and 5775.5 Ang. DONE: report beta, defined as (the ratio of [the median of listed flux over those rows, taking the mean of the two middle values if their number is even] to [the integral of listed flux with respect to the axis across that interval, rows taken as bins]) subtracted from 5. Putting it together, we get 4.87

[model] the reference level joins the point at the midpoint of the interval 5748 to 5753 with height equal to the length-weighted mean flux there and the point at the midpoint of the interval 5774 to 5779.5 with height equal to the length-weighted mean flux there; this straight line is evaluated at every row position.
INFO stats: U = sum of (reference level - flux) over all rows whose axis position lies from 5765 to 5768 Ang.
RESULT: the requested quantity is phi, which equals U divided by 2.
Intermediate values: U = 0.0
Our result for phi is 0.0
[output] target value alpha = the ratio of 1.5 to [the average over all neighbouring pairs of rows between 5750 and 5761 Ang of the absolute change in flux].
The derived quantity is 4.4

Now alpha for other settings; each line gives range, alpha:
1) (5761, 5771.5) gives 5.0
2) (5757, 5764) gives 4.2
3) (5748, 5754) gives 10.2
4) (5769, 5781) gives 3.9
